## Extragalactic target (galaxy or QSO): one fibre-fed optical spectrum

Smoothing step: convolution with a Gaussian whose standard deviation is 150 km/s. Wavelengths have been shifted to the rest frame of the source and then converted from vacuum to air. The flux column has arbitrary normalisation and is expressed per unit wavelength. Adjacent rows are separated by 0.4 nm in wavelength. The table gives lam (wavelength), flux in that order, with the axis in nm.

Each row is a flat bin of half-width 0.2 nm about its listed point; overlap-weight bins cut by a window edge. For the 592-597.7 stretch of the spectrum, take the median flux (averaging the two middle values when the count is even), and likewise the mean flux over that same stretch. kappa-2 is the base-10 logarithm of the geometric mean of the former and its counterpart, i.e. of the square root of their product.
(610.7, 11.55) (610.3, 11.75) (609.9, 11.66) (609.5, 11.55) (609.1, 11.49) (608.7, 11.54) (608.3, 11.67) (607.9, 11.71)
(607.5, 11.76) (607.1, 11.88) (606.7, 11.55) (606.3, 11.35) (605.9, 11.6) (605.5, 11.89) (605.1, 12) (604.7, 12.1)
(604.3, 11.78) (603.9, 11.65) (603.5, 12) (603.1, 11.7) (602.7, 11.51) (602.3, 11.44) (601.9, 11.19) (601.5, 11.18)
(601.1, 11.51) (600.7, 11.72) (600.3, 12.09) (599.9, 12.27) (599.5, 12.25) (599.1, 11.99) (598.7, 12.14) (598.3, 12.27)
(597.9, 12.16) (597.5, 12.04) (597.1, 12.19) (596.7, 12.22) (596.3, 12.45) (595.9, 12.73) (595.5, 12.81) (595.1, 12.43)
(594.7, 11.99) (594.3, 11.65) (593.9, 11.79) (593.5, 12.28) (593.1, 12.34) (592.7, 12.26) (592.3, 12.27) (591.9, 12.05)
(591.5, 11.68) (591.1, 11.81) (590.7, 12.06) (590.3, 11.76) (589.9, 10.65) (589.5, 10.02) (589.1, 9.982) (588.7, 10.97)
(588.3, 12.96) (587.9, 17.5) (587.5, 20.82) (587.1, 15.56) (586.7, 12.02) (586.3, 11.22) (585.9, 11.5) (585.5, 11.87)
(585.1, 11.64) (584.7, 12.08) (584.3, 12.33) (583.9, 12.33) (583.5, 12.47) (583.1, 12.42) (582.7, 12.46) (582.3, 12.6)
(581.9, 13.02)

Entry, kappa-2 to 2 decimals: 1.09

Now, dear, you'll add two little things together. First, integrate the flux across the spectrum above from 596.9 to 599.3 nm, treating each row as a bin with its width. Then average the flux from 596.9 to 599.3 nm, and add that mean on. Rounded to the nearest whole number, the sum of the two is 41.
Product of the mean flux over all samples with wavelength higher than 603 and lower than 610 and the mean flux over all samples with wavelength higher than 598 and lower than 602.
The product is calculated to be 139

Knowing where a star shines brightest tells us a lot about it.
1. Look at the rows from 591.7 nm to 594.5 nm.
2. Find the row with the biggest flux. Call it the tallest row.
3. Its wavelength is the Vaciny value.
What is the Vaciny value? 593.1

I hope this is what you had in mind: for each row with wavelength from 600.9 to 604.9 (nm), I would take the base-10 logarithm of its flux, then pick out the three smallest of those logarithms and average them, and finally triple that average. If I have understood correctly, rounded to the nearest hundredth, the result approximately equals 3.16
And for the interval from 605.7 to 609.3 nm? 3.18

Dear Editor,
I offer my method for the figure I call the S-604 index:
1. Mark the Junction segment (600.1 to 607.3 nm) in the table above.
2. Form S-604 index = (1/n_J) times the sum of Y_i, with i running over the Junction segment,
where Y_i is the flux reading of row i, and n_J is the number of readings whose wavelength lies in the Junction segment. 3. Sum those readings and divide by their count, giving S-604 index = 11.67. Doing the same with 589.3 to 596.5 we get 11.95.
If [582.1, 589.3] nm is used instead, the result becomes 12.93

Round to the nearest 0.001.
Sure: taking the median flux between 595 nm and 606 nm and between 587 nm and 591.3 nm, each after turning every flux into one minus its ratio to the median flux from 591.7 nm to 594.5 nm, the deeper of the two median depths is 0.037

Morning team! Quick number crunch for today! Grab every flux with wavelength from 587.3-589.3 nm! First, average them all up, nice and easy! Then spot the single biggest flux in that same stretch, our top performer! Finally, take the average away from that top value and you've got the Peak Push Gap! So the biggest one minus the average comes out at 6.37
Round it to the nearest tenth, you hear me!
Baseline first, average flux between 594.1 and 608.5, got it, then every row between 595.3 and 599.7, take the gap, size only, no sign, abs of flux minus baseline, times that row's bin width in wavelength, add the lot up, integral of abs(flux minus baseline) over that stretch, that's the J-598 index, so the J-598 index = 1.7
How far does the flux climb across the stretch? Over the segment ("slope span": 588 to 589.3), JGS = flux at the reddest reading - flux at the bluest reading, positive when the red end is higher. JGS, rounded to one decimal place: -3.0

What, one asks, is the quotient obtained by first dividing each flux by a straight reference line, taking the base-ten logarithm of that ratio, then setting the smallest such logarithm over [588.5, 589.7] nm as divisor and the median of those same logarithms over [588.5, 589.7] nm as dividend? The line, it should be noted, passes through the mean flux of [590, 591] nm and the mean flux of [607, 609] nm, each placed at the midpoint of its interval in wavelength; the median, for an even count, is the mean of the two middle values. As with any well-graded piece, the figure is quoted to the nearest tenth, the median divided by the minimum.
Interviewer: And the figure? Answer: 1.0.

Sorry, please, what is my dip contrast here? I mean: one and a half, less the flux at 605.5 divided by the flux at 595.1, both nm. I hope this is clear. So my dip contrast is 0.54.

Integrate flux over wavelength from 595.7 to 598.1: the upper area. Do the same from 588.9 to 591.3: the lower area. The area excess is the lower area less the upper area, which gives -3.0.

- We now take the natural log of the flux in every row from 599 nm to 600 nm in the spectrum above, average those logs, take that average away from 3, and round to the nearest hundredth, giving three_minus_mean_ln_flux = 0.50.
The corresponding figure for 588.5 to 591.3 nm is 0.60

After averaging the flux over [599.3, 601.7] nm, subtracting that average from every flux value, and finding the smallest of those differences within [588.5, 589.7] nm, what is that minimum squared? 3.4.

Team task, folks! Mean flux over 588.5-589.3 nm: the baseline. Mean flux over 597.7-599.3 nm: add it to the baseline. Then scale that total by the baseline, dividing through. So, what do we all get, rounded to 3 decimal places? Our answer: 2.159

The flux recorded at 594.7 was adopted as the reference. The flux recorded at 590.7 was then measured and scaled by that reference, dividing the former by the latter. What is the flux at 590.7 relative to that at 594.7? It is 1.01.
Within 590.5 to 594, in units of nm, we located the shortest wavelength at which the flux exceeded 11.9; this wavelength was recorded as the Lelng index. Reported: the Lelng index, 590.7 nm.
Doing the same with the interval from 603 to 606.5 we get 603.5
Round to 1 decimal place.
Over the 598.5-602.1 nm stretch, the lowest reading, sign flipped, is -11.2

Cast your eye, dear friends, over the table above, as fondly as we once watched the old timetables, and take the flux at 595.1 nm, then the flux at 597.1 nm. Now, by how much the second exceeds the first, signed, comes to -0.24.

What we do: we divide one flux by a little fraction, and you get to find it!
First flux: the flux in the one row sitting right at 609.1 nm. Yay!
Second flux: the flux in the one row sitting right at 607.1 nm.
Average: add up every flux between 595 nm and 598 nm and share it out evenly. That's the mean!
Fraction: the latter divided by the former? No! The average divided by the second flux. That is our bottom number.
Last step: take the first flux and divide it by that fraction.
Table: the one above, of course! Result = 11.0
